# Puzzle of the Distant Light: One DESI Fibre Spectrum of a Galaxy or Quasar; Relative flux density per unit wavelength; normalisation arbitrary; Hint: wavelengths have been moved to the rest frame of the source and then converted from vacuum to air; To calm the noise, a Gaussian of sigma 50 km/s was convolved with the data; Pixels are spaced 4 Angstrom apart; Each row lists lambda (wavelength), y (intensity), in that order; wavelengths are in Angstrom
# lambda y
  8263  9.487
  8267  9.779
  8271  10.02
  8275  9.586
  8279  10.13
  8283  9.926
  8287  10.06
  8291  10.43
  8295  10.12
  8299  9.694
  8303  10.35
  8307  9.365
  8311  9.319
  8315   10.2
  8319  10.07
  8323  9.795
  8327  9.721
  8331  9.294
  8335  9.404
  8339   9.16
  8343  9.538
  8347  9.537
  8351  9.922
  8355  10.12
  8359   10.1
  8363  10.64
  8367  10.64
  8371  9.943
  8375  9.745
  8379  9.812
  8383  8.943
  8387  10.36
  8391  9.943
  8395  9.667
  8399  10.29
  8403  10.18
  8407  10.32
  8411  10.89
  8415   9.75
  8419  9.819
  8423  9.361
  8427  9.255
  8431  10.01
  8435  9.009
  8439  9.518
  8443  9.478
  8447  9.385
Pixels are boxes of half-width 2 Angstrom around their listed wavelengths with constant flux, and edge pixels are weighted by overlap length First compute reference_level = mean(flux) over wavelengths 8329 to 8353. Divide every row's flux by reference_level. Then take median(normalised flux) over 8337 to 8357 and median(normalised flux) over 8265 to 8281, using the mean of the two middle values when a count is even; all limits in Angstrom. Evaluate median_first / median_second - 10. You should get -9.04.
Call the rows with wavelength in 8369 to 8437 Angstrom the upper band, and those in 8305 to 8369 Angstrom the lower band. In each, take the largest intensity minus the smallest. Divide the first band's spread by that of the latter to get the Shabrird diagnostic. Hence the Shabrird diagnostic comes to 1.3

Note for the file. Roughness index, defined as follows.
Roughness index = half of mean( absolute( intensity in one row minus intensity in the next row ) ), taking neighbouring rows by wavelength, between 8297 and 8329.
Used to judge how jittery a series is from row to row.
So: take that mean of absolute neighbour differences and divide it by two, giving 0.22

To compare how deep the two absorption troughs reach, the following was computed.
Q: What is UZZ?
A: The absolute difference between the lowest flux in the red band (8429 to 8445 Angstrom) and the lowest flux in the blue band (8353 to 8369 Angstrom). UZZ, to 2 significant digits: 1.1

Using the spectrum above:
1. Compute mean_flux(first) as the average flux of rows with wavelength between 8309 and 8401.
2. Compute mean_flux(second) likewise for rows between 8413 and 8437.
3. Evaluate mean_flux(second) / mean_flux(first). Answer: 0.97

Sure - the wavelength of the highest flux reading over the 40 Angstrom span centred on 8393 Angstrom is 8411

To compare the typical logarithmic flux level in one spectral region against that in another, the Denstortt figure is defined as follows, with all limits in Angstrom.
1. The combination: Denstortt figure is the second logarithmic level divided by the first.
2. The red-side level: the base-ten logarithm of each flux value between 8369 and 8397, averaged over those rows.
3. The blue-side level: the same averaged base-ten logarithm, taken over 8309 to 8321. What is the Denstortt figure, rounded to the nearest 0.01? 1.00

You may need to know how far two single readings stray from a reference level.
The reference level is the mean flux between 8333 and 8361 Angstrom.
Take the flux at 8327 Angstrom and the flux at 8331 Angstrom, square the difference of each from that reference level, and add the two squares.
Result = 0.15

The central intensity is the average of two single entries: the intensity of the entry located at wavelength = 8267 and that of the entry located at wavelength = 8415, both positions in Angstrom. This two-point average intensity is 9.8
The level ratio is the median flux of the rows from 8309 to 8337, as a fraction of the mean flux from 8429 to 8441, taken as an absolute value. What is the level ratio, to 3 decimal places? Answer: 1.022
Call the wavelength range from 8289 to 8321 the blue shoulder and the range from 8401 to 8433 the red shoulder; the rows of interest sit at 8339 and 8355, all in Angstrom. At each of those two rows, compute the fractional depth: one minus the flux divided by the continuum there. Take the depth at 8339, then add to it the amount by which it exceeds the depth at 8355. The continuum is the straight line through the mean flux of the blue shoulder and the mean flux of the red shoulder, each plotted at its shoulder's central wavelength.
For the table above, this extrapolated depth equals 0.18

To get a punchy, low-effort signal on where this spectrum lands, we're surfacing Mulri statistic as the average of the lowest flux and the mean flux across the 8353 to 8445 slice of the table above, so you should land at 9.42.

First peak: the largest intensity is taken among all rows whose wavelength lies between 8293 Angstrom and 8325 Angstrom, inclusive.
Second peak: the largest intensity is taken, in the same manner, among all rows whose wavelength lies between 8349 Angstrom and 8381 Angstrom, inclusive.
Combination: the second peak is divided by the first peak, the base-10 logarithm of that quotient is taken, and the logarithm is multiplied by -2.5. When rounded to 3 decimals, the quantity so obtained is -0.030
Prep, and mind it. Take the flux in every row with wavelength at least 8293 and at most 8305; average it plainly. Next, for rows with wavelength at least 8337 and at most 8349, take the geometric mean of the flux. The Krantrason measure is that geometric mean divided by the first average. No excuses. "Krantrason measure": 0.94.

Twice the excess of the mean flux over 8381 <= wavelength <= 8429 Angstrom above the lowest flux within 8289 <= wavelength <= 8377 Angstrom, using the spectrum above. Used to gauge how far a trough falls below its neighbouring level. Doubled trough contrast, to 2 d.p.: 1.48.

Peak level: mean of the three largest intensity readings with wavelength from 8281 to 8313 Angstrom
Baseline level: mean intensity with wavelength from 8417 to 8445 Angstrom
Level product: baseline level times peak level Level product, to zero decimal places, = 98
